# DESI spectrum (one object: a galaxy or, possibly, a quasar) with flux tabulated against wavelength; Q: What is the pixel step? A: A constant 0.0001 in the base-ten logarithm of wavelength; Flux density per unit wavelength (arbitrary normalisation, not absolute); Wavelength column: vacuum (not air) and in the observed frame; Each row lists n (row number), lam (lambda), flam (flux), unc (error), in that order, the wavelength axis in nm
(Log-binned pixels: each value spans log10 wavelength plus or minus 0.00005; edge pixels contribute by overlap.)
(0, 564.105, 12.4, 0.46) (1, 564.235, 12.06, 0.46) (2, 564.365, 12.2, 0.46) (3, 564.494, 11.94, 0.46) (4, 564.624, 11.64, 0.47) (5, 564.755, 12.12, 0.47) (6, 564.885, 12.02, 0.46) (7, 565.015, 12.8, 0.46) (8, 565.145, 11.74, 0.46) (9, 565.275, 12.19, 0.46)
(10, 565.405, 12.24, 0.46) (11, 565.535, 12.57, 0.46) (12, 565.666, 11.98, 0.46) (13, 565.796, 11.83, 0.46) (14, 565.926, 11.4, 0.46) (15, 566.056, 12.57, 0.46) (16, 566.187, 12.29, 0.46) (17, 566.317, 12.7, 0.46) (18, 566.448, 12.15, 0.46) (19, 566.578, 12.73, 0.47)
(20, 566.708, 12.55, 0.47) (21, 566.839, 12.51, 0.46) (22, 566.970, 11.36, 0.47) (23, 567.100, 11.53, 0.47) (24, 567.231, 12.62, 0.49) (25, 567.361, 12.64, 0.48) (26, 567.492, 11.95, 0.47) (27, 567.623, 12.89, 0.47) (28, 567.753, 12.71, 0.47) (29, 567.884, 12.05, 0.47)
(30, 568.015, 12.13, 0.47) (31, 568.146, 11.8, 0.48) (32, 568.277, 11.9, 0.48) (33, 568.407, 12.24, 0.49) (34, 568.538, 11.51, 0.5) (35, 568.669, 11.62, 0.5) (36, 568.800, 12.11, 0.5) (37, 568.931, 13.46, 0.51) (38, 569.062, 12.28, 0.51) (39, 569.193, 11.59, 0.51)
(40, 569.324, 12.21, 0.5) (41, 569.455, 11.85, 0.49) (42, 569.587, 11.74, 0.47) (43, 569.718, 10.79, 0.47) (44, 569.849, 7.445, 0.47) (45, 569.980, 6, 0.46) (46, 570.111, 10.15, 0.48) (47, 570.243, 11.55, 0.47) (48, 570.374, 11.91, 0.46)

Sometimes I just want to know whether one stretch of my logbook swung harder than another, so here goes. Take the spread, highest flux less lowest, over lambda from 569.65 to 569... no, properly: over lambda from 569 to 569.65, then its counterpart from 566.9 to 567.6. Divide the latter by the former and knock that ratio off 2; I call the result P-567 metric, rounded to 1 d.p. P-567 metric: 0.1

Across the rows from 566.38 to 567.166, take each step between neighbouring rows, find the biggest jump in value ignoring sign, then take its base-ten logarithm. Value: 0.1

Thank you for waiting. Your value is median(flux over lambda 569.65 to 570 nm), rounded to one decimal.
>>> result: 7.4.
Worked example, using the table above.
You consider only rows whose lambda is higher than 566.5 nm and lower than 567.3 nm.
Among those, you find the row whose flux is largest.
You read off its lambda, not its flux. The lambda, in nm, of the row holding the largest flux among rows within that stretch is 566.578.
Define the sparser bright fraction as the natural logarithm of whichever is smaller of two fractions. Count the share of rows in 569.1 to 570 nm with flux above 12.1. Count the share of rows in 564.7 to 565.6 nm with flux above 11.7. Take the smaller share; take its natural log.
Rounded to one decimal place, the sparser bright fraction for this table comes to -1.9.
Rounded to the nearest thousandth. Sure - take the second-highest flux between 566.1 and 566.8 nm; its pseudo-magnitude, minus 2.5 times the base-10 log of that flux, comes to -2.760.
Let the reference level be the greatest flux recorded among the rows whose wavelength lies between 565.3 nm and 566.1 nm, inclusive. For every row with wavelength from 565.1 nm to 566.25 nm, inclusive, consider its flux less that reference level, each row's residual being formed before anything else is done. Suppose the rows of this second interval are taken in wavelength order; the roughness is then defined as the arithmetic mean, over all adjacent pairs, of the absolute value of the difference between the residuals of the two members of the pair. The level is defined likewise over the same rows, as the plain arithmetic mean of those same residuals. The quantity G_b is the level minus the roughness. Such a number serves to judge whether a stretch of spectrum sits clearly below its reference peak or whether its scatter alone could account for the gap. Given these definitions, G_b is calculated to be -0.91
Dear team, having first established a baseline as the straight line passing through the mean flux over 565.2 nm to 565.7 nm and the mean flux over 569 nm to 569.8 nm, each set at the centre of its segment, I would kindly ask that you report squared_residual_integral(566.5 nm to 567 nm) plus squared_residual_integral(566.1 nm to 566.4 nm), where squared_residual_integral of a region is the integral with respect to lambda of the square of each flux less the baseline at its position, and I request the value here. 0.21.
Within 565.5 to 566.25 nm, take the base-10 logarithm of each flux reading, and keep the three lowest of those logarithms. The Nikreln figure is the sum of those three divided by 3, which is 1.07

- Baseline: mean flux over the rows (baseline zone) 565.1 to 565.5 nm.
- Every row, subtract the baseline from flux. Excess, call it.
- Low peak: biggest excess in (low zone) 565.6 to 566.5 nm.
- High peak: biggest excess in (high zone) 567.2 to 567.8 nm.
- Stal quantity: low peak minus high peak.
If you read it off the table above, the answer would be -0.2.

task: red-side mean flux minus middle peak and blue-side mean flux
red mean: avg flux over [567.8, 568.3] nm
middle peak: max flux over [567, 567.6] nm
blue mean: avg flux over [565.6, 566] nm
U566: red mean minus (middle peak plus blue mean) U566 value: -12.4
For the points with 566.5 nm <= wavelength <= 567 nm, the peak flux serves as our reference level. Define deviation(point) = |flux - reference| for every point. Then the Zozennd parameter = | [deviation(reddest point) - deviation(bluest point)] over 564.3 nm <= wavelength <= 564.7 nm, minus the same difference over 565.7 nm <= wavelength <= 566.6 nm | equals 1.5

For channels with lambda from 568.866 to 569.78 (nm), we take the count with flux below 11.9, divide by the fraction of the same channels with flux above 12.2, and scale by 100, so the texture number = 933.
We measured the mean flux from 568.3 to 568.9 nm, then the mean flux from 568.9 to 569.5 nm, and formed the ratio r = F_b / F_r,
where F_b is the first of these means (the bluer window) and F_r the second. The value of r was 1.0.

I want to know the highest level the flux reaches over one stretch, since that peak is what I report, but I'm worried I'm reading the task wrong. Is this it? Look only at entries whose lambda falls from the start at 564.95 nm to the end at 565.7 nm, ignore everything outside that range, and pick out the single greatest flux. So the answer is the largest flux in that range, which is 12.8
